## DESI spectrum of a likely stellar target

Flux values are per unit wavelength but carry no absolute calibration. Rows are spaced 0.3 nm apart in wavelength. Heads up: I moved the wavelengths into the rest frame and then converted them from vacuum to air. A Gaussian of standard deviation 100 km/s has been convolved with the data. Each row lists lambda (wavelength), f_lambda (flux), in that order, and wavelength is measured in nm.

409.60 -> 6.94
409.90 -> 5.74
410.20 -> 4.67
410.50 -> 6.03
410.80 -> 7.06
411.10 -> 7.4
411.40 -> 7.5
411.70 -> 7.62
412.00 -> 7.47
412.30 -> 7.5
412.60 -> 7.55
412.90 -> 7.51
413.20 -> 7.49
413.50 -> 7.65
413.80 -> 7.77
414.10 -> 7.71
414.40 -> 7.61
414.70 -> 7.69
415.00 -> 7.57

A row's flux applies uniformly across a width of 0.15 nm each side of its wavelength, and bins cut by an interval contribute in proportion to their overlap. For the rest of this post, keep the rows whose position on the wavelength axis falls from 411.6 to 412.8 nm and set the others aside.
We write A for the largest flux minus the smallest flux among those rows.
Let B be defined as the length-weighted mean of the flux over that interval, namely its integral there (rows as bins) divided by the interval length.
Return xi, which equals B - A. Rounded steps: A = 0.15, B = 7.53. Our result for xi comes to 7.4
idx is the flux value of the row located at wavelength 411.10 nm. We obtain 7.4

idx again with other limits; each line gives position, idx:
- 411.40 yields 7.5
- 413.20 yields 7.49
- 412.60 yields 7.55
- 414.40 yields 7.61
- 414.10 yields 7.71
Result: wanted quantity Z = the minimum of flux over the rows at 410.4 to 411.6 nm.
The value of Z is 6.03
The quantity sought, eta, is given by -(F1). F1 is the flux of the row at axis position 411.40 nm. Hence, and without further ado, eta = -7.50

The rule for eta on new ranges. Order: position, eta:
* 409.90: -5.74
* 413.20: -7.49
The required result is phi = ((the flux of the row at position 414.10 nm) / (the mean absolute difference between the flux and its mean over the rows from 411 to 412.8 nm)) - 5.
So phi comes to 143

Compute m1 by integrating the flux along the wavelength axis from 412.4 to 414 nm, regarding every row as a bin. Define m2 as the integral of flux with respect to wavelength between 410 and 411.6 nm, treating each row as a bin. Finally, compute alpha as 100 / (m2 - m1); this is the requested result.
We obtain -59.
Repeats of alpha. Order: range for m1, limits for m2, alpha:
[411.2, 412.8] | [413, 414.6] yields 522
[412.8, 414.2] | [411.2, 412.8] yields 74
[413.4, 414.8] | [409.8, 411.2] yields -47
